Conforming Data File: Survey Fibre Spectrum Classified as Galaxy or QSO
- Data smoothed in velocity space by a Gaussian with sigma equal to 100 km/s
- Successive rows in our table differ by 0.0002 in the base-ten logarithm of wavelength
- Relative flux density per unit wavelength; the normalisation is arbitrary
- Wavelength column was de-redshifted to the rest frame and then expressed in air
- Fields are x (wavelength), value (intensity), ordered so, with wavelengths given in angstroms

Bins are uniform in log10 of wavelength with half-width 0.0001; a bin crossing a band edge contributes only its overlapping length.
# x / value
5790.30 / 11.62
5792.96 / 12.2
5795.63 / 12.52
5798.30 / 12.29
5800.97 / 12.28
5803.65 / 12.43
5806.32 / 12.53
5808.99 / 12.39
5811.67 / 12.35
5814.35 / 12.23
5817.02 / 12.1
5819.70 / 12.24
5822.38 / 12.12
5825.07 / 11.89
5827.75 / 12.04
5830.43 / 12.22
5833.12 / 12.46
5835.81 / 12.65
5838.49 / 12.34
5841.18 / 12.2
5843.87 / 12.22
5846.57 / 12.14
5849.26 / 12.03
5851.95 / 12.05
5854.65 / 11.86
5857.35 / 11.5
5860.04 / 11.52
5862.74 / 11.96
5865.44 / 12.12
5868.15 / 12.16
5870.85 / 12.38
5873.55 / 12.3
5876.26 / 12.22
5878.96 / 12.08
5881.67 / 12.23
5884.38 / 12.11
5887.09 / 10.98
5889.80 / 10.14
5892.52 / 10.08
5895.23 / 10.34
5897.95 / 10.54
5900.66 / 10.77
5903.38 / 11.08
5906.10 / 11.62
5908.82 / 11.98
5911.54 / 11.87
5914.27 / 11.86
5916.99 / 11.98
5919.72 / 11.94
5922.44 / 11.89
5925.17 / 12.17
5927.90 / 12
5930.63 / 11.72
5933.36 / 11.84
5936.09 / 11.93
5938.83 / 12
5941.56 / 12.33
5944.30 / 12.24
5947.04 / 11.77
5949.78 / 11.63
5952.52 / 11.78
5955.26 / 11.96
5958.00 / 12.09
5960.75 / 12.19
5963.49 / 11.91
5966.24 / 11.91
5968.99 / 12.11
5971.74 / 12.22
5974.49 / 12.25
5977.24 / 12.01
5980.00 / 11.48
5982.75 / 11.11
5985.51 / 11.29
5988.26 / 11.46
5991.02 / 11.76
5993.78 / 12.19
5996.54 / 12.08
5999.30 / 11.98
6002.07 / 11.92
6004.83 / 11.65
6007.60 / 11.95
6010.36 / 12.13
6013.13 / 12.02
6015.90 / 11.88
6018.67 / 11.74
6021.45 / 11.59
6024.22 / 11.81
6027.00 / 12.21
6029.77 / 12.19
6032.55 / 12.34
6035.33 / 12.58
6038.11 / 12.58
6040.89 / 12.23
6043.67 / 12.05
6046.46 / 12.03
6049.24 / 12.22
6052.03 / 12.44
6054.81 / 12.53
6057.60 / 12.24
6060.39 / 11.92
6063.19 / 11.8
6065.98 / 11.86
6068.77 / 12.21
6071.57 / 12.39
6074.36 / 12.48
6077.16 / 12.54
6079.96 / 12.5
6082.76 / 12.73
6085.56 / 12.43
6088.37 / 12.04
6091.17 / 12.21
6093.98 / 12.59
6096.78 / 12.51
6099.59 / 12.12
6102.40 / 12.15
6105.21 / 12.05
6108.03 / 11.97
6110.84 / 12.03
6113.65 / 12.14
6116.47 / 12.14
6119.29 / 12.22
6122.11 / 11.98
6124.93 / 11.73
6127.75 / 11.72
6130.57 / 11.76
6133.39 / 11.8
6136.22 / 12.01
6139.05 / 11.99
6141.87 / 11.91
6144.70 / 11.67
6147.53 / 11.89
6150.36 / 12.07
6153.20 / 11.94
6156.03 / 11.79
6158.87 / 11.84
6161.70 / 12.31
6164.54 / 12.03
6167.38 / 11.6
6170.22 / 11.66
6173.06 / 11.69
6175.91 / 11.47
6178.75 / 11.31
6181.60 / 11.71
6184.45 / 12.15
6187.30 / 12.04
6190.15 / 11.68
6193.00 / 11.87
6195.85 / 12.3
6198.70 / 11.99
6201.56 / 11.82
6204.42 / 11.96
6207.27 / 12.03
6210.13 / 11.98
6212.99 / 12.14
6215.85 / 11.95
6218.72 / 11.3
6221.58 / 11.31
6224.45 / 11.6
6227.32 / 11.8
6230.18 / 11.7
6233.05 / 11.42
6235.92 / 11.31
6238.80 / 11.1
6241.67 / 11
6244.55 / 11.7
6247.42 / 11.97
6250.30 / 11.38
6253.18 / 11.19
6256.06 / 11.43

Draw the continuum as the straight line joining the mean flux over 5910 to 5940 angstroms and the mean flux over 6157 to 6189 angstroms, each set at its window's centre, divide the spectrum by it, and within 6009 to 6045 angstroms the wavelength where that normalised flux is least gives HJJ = 6021.45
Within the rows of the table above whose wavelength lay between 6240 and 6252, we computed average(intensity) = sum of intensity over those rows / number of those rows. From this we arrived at 11.5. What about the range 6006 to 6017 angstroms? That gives 12.0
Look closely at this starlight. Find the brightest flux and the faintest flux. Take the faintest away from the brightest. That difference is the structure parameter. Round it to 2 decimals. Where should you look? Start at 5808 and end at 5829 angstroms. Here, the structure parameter 0.50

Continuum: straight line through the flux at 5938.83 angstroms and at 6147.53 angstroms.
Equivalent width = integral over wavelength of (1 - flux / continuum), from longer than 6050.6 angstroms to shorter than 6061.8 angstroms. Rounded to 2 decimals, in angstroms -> -0.32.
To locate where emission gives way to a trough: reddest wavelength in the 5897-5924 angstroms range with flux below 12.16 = 5922.44 angstroms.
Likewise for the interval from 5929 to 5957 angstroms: 5955.26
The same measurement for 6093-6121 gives 6116.47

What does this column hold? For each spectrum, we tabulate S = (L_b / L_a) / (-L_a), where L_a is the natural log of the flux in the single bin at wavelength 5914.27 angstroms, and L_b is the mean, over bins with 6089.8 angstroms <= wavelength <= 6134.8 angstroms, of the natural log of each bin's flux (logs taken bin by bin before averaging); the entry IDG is -0.407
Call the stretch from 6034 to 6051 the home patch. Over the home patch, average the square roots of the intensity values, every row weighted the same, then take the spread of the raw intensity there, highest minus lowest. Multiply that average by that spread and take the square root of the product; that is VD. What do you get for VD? 1.39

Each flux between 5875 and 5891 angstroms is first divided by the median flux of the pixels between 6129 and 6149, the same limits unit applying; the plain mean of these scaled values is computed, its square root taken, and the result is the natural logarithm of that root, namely -0.011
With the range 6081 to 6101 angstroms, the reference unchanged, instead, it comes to 0.020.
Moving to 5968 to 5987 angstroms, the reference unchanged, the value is -0.005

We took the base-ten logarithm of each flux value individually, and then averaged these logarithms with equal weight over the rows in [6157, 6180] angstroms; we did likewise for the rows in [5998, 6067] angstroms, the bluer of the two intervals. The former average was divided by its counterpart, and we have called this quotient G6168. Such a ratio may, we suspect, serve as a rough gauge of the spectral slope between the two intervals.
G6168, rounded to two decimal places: 0.99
